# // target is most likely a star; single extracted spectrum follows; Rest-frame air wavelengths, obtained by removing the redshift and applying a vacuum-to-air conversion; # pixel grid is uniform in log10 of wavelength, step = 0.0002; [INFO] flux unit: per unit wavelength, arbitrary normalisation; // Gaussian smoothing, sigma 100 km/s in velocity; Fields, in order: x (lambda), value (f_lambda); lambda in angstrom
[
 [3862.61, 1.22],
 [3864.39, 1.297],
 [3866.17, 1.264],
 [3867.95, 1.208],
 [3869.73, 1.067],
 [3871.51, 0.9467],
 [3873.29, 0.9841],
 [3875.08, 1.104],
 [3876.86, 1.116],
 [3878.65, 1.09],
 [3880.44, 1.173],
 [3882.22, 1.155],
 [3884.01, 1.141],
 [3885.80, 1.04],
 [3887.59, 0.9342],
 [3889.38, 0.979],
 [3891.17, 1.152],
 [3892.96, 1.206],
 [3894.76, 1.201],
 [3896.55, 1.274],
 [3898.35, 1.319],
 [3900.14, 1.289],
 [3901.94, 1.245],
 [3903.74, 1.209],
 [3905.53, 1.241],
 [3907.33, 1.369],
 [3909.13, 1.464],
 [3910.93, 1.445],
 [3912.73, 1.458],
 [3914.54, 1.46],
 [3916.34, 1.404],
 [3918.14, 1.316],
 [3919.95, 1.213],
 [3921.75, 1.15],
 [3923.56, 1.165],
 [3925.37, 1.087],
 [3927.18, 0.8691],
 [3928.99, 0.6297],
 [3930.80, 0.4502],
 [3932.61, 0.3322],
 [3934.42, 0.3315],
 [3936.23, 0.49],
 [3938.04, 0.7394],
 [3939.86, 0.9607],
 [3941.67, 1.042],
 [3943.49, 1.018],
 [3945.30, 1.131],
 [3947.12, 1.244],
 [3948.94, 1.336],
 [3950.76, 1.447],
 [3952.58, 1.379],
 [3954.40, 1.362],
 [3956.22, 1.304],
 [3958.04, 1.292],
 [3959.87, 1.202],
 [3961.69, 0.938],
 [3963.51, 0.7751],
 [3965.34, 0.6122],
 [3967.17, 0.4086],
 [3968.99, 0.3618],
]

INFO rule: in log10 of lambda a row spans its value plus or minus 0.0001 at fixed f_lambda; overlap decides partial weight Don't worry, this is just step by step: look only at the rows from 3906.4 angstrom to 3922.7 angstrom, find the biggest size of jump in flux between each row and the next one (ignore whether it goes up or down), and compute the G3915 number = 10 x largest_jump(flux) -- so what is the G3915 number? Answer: 1.0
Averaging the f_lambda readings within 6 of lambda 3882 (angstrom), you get 1.1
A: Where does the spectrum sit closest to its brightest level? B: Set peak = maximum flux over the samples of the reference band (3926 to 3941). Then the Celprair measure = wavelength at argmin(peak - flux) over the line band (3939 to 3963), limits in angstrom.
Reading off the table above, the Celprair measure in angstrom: 3950.76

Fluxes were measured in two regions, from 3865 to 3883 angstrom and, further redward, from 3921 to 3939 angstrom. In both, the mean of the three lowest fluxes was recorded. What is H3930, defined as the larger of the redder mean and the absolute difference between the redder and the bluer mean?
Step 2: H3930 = 0.63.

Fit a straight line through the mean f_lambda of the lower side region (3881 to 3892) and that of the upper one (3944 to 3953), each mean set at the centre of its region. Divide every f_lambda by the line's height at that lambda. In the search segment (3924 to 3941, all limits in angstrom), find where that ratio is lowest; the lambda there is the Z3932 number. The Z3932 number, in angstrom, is 3934.42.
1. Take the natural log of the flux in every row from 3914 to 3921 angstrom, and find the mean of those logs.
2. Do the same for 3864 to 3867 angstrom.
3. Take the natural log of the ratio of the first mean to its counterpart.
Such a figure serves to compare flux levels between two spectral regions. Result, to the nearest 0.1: 0.2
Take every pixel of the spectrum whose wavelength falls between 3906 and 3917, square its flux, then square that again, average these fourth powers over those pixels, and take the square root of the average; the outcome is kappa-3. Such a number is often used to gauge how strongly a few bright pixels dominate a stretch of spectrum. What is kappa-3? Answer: 2.1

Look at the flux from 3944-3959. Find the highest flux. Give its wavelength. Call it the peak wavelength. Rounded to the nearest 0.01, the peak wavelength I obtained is 3950.76 angstrom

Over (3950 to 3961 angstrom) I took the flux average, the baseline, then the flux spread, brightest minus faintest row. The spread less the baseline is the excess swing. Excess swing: -1.1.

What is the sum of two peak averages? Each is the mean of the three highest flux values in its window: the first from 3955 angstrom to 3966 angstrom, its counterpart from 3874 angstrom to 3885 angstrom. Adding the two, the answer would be 2.4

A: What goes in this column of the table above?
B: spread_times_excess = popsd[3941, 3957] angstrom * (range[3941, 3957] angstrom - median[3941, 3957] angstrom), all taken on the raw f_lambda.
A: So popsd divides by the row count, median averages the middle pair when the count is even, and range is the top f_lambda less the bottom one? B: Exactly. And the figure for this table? -0.13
